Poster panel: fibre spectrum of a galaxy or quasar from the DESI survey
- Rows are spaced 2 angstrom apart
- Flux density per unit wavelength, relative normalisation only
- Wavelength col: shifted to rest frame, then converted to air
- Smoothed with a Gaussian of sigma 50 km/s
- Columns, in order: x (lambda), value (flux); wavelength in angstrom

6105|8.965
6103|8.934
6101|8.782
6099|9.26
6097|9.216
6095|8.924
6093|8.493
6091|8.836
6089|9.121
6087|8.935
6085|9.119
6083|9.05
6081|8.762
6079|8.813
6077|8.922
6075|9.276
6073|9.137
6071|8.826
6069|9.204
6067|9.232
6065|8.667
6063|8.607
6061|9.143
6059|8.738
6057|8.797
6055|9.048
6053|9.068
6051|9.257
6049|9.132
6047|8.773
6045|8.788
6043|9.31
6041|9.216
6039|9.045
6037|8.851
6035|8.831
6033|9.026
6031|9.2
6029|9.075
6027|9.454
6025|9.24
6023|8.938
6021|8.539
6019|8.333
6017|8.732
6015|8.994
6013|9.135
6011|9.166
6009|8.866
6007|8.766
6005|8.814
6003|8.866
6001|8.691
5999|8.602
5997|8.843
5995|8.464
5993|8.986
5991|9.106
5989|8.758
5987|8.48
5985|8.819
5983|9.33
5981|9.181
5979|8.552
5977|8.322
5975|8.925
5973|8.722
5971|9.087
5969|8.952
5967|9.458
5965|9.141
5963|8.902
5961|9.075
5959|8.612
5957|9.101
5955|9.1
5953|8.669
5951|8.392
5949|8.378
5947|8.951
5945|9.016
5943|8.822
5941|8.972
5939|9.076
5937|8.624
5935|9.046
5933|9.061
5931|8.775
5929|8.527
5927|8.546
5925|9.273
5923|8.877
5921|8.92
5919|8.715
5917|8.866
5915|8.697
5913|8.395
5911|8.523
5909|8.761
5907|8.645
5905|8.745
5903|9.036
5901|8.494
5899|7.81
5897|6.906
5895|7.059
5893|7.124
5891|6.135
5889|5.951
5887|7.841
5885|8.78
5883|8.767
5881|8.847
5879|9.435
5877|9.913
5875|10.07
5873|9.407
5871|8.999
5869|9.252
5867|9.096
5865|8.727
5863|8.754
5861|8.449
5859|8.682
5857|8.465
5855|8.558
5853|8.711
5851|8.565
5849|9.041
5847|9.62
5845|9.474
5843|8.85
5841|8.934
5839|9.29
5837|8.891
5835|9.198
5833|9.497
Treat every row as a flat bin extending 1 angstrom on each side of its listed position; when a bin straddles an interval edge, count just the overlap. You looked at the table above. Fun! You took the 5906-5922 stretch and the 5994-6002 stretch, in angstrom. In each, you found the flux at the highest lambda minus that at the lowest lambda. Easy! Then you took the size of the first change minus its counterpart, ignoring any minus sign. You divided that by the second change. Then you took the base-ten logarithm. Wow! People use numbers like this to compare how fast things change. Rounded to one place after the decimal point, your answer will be -0.7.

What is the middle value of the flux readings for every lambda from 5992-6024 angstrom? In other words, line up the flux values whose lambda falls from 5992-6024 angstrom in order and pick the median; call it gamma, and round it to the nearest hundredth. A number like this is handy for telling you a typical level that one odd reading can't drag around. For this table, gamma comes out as 8.83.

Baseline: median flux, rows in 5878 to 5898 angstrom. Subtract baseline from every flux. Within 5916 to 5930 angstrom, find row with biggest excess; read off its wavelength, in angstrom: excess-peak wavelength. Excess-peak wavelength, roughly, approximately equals 5925 angstrom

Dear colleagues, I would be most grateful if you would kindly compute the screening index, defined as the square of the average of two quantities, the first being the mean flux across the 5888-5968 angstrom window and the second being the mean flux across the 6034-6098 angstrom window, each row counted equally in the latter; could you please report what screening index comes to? 77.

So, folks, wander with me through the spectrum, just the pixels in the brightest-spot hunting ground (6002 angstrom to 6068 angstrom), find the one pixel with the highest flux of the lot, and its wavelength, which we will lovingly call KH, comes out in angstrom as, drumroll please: 6027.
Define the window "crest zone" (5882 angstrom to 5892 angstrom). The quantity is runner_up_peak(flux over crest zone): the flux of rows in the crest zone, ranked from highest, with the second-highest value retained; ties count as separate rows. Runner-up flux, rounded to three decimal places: 8.767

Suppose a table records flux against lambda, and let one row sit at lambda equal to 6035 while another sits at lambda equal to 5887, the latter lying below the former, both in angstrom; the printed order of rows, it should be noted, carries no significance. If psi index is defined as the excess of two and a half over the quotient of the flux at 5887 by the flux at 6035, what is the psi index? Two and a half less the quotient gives 1.61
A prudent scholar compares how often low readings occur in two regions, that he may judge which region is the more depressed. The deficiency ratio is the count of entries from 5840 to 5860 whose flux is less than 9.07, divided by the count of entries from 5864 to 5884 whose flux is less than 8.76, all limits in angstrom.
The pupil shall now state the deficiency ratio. 8.0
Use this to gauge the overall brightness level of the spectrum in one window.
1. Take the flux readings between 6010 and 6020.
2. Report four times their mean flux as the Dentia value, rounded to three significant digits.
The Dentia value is 35.5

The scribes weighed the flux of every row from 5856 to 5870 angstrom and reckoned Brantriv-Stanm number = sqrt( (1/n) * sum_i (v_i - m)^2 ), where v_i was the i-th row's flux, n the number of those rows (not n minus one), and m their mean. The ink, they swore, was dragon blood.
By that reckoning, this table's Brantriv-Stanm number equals 0.28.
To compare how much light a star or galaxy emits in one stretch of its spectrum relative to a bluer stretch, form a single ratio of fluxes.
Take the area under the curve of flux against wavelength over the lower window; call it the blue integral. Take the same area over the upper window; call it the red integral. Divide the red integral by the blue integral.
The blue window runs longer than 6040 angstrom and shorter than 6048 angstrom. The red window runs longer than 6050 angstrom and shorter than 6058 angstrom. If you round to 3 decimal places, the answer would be 1.002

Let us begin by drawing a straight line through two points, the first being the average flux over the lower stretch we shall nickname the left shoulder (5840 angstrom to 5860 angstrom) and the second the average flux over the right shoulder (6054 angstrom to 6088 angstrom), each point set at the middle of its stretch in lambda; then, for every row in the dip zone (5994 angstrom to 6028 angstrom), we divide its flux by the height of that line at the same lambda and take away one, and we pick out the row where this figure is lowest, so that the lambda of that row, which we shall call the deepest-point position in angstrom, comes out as 6019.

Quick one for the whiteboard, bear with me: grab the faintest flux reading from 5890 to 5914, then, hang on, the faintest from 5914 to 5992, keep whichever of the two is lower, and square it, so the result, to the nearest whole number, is 38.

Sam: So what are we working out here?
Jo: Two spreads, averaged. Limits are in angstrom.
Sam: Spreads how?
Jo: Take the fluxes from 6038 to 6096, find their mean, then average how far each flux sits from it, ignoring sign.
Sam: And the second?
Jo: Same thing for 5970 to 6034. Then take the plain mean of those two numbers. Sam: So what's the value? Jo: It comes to 0.21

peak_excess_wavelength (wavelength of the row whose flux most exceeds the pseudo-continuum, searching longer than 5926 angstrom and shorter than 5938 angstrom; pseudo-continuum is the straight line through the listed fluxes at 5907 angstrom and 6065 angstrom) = 5933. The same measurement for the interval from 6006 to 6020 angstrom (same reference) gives 6011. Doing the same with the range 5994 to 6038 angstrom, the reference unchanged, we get 6027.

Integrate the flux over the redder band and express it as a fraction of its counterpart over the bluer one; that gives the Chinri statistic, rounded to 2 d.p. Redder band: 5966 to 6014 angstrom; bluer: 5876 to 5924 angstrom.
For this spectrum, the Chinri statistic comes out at 1.07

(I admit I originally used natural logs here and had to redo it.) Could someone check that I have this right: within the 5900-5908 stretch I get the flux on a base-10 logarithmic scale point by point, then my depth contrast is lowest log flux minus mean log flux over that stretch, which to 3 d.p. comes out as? -0.012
